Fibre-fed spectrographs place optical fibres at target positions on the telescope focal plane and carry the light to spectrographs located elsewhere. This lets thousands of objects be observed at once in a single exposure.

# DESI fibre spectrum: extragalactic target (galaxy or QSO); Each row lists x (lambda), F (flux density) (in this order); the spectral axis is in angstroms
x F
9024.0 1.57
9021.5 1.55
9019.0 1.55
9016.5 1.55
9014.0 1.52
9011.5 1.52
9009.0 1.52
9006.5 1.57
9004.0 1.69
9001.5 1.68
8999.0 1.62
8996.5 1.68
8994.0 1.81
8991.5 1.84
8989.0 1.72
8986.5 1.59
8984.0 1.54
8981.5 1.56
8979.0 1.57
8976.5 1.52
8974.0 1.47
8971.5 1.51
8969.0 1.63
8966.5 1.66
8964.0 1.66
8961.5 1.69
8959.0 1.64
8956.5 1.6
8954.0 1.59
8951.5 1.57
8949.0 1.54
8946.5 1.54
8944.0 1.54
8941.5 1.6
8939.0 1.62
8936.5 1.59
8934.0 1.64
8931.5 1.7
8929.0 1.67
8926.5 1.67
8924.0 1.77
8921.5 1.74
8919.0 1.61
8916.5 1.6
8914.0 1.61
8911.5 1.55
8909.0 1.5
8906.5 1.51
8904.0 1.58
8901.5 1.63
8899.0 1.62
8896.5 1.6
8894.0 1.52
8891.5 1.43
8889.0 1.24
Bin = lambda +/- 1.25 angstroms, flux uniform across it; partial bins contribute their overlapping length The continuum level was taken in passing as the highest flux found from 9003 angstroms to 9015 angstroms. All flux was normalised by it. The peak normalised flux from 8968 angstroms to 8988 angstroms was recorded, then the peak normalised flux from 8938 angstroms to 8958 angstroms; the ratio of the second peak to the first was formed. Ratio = 0.99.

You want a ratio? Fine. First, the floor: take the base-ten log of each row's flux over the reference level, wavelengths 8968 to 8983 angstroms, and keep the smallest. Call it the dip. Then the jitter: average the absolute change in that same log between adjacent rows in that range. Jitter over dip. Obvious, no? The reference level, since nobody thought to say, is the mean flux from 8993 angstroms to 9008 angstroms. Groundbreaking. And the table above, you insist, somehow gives -0.3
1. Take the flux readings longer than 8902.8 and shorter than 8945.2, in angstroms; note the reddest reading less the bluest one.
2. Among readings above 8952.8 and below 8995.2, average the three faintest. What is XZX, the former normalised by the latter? -0.03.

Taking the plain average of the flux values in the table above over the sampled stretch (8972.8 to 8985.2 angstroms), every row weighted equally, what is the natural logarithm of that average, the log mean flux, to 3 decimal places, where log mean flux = 0.427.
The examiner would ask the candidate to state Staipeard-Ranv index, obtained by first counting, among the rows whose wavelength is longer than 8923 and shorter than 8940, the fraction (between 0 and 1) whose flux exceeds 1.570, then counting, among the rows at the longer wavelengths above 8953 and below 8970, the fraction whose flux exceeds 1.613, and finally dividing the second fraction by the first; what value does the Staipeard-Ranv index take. 0.71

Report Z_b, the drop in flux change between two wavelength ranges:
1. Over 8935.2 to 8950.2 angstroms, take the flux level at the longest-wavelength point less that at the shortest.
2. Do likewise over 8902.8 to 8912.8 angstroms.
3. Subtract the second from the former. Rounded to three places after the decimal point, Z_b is -0.020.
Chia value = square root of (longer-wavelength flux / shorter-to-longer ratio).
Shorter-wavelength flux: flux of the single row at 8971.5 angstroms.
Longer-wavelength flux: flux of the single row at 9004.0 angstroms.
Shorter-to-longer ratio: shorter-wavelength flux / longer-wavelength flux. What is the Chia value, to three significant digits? 1.38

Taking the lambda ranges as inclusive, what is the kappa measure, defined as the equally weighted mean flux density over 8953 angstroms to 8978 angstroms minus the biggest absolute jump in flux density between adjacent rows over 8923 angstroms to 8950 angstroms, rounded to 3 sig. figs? 1.50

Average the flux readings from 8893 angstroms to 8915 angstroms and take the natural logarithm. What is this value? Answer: 0.450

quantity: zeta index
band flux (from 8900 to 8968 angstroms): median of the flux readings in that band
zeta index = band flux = 1.61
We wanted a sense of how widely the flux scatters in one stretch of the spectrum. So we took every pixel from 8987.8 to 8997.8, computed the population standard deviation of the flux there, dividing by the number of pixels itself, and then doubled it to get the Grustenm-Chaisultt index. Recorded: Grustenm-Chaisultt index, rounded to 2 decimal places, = 0.13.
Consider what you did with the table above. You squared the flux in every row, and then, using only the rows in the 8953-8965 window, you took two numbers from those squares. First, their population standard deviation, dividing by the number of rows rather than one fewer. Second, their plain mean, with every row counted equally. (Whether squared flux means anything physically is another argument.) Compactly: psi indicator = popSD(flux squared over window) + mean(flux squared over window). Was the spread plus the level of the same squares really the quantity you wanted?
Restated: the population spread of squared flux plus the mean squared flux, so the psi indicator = 2.80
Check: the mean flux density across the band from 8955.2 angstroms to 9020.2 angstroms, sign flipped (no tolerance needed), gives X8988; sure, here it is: -1.61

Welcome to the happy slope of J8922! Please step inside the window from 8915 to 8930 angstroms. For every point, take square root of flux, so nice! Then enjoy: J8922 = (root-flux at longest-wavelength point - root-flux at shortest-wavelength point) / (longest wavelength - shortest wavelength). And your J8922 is 0.0022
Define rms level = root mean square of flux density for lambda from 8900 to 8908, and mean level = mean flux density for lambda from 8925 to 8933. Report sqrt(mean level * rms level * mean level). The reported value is 2.11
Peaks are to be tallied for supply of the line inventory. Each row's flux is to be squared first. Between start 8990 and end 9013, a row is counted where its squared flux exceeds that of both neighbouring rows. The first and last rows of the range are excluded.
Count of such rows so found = 1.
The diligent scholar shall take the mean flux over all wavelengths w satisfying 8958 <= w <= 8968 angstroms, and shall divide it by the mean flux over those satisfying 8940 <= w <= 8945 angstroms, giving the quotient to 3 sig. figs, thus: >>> 1.06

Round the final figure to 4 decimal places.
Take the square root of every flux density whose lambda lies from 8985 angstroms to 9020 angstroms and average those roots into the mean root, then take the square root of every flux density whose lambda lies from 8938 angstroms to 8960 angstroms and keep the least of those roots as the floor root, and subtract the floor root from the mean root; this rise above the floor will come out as 0.0362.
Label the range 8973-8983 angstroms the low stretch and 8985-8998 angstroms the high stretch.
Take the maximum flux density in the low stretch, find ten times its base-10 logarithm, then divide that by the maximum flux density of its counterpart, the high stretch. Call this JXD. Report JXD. 1.06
